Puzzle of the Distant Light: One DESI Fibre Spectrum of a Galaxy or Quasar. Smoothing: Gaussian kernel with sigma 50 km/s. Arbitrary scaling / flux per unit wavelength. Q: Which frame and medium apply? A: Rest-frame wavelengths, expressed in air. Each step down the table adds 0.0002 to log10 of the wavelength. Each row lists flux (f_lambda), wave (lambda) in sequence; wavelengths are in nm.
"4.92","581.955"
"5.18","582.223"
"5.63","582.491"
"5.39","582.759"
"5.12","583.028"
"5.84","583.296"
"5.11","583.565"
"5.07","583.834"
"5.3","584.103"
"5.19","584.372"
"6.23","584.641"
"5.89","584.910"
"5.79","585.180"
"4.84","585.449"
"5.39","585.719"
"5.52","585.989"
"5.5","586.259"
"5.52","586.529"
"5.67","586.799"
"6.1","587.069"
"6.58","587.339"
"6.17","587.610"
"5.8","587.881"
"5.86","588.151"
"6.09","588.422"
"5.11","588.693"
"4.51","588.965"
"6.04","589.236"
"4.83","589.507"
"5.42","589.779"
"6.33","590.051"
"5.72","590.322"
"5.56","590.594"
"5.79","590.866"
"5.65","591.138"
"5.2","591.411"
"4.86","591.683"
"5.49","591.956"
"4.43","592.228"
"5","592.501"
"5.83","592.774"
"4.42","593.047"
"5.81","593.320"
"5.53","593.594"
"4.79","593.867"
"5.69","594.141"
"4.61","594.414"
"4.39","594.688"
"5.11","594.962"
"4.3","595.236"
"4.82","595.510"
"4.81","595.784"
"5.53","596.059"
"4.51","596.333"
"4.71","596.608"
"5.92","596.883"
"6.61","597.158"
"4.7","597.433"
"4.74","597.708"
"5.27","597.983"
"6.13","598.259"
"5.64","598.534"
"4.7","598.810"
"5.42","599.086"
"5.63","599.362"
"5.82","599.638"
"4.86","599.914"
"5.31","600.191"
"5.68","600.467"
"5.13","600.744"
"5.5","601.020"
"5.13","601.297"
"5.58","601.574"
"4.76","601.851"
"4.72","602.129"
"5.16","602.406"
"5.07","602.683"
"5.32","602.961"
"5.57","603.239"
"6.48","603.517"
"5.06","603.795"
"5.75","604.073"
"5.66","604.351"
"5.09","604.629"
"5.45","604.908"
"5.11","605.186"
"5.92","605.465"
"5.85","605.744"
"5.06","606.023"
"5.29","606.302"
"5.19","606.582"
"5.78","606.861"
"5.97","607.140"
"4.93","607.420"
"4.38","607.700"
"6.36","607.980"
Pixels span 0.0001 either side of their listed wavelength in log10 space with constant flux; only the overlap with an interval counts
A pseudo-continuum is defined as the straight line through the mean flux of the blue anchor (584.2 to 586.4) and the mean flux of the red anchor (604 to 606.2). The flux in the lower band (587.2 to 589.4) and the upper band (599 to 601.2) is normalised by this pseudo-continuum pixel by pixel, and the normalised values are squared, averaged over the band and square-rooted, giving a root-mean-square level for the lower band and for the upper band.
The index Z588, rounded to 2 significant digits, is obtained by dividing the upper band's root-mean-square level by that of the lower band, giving 0.94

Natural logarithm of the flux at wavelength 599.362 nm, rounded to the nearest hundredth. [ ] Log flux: 1.73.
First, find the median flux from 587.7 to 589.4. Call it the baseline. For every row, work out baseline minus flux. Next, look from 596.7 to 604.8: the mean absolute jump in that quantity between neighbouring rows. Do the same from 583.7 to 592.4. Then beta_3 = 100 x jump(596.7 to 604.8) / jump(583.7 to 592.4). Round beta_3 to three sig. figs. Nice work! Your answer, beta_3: 115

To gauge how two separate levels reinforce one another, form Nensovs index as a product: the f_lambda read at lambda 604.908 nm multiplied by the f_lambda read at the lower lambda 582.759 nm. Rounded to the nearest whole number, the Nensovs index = 29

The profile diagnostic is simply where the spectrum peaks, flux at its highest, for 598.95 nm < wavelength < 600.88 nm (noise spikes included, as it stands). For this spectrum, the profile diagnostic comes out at 599.638 nm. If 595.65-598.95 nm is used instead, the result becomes 597.158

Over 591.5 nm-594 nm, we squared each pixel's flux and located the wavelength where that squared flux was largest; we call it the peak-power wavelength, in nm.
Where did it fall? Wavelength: 592.774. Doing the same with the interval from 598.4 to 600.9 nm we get 599.638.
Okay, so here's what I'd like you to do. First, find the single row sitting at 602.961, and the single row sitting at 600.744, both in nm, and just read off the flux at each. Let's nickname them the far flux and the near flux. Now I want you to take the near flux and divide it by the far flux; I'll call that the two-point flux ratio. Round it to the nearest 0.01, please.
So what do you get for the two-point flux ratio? 0.96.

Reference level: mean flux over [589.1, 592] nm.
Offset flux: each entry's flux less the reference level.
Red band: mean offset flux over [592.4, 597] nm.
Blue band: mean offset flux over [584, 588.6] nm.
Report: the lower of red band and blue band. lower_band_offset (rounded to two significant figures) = -0.49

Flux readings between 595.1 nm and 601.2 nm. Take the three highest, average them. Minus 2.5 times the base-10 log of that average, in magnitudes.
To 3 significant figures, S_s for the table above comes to -1.98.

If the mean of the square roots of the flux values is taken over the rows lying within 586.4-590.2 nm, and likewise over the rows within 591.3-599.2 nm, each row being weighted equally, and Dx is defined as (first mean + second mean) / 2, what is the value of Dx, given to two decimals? 2.33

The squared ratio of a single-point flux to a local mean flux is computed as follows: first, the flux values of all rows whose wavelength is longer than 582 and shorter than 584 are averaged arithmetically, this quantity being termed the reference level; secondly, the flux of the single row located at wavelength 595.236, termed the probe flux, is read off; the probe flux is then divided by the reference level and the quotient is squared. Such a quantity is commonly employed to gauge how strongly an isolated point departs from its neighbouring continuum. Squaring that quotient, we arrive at 0.65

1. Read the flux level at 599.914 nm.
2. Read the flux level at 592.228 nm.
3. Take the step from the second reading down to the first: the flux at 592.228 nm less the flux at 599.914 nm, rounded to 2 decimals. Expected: -0.43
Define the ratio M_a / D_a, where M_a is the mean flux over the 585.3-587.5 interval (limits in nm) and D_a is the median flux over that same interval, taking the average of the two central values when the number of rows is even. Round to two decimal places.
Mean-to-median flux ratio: 1.02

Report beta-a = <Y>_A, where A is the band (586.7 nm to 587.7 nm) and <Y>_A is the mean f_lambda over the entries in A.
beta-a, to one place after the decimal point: 6.1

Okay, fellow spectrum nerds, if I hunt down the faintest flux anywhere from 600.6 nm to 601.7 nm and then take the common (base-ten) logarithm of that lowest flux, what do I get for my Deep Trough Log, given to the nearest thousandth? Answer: 0.710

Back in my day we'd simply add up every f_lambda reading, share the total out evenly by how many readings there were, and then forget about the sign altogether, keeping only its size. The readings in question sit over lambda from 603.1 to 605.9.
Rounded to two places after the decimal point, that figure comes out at 5.59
